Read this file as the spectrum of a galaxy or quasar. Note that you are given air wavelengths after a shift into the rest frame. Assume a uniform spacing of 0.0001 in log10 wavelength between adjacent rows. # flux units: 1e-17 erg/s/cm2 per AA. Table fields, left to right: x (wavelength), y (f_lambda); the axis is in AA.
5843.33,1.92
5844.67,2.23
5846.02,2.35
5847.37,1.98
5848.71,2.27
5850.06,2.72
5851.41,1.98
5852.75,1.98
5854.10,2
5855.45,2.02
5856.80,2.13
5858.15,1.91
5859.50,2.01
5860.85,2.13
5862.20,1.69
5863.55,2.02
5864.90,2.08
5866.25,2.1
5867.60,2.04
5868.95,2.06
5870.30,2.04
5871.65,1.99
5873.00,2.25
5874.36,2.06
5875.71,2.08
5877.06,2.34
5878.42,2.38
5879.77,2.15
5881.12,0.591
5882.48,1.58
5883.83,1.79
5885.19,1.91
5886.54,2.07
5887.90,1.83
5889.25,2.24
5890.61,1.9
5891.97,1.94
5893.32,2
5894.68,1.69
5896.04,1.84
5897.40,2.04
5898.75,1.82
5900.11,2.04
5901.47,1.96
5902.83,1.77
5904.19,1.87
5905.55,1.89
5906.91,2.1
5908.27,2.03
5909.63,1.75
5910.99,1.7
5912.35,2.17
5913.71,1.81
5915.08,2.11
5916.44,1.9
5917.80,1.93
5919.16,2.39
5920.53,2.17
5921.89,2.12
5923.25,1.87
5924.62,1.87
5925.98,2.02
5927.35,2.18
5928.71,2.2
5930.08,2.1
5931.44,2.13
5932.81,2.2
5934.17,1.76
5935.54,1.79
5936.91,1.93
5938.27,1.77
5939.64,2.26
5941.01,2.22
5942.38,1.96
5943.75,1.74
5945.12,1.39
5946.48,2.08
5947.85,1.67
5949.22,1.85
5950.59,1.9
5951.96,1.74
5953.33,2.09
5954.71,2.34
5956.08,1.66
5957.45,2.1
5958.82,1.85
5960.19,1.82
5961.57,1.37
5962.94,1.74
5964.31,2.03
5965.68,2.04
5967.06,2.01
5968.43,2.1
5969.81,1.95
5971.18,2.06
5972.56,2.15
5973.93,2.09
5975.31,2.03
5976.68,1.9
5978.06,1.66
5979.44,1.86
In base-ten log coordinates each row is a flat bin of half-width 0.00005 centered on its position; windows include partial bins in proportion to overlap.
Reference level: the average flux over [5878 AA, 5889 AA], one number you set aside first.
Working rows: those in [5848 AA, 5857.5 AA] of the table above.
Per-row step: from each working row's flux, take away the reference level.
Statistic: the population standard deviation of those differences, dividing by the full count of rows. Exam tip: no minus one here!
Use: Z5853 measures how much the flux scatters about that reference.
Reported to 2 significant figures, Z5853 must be 0.25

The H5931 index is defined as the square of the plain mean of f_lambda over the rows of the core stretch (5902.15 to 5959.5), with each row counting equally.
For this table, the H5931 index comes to 3.85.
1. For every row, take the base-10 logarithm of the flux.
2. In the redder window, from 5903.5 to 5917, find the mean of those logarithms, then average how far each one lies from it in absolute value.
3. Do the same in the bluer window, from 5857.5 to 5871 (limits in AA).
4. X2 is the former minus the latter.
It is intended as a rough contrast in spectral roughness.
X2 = 0.011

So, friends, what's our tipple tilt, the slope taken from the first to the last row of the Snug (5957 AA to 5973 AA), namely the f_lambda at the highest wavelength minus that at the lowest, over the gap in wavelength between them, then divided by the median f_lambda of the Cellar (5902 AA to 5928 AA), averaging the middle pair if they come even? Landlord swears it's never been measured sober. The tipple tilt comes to 0.002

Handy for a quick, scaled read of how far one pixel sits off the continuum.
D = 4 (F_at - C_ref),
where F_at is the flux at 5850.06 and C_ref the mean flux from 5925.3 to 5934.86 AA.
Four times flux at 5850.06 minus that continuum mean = 2.5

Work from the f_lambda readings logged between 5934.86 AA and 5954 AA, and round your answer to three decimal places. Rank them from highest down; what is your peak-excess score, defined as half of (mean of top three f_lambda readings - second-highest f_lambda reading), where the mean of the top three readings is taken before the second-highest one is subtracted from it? -0.015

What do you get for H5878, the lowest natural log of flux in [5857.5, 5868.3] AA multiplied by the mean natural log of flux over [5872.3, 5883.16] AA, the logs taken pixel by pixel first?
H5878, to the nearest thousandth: 0.307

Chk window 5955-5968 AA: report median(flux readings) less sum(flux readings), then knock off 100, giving -115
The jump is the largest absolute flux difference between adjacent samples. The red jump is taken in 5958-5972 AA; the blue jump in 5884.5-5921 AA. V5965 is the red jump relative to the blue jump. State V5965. 1.0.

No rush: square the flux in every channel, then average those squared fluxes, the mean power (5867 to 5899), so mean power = 3.9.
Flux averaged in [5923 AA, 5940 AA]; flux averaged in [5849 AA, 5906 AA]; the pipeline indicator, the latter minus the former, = -0.03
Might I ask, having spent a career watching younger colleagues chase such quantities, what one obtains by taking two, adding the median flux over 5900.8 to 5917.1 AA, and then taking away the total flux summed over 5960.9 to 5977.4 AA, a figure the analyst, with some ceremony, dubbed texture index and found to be -19.6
